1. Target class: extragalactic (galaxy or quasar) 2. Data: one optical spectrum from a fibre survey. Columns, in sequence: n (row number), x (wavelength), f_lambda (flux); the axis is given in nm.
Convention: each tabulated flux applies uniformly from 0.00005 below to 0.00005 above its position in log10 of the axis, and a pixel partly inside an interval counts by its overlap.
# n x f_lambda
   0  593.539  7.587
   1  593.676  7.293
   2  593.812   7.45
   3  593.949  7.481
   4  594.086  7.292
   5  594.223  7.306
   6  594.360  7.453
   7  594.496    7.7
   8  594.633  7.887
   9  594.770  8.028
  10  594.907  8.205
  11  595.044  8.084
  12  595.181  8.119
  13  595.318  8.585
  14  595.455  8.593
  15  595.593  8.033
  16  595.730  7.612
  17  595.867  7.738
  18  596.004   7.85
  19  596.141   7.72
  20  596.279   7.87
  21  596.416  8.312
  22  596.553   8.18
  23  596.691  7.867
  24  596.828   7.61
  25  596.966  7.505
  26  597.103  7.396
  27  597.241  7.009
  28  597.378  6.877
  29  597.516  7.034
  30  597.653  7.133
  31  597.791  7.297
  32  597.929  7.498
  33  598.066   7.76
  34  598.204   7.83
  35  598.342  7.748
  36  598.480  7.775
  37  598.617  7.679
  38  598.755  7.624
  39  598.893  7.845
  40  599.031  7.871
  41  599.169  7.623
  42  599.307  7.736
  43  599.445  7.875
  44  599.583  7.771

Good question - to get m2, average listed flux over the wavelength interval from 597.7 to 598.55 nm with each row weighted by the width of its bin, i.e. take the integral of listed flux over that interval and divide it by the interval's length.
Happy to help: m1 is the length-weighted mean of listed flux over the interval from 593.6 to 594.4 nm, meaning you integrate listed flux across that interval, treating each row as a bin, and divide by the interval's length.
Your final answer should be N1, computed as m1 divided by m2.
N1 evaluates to 0.97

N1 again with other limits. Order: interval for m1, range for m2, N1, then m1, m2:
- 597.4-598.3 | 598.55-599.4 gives 0.96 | 7.40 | 7.7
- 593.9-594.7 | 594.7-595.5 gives 0.91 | 7.52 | 8.3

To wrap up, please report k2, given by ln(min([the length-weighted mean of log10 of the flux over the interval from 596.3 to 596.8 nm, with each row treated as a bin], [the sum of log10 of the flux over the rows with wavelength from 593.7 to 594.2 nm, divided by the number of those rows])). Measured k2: -0.140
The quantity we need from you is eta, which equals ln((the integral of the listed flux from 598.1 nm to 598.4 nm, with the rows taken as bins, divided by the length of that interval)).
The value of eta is 2.05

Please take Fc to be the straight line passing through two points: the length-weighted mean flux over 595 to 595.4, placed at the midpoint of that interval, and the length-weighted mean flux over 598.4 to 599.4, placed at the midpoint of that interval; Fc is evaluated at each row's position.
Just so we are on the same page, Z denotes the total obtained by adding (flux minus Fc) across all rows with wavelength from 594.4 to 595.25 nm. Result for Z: -2.0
